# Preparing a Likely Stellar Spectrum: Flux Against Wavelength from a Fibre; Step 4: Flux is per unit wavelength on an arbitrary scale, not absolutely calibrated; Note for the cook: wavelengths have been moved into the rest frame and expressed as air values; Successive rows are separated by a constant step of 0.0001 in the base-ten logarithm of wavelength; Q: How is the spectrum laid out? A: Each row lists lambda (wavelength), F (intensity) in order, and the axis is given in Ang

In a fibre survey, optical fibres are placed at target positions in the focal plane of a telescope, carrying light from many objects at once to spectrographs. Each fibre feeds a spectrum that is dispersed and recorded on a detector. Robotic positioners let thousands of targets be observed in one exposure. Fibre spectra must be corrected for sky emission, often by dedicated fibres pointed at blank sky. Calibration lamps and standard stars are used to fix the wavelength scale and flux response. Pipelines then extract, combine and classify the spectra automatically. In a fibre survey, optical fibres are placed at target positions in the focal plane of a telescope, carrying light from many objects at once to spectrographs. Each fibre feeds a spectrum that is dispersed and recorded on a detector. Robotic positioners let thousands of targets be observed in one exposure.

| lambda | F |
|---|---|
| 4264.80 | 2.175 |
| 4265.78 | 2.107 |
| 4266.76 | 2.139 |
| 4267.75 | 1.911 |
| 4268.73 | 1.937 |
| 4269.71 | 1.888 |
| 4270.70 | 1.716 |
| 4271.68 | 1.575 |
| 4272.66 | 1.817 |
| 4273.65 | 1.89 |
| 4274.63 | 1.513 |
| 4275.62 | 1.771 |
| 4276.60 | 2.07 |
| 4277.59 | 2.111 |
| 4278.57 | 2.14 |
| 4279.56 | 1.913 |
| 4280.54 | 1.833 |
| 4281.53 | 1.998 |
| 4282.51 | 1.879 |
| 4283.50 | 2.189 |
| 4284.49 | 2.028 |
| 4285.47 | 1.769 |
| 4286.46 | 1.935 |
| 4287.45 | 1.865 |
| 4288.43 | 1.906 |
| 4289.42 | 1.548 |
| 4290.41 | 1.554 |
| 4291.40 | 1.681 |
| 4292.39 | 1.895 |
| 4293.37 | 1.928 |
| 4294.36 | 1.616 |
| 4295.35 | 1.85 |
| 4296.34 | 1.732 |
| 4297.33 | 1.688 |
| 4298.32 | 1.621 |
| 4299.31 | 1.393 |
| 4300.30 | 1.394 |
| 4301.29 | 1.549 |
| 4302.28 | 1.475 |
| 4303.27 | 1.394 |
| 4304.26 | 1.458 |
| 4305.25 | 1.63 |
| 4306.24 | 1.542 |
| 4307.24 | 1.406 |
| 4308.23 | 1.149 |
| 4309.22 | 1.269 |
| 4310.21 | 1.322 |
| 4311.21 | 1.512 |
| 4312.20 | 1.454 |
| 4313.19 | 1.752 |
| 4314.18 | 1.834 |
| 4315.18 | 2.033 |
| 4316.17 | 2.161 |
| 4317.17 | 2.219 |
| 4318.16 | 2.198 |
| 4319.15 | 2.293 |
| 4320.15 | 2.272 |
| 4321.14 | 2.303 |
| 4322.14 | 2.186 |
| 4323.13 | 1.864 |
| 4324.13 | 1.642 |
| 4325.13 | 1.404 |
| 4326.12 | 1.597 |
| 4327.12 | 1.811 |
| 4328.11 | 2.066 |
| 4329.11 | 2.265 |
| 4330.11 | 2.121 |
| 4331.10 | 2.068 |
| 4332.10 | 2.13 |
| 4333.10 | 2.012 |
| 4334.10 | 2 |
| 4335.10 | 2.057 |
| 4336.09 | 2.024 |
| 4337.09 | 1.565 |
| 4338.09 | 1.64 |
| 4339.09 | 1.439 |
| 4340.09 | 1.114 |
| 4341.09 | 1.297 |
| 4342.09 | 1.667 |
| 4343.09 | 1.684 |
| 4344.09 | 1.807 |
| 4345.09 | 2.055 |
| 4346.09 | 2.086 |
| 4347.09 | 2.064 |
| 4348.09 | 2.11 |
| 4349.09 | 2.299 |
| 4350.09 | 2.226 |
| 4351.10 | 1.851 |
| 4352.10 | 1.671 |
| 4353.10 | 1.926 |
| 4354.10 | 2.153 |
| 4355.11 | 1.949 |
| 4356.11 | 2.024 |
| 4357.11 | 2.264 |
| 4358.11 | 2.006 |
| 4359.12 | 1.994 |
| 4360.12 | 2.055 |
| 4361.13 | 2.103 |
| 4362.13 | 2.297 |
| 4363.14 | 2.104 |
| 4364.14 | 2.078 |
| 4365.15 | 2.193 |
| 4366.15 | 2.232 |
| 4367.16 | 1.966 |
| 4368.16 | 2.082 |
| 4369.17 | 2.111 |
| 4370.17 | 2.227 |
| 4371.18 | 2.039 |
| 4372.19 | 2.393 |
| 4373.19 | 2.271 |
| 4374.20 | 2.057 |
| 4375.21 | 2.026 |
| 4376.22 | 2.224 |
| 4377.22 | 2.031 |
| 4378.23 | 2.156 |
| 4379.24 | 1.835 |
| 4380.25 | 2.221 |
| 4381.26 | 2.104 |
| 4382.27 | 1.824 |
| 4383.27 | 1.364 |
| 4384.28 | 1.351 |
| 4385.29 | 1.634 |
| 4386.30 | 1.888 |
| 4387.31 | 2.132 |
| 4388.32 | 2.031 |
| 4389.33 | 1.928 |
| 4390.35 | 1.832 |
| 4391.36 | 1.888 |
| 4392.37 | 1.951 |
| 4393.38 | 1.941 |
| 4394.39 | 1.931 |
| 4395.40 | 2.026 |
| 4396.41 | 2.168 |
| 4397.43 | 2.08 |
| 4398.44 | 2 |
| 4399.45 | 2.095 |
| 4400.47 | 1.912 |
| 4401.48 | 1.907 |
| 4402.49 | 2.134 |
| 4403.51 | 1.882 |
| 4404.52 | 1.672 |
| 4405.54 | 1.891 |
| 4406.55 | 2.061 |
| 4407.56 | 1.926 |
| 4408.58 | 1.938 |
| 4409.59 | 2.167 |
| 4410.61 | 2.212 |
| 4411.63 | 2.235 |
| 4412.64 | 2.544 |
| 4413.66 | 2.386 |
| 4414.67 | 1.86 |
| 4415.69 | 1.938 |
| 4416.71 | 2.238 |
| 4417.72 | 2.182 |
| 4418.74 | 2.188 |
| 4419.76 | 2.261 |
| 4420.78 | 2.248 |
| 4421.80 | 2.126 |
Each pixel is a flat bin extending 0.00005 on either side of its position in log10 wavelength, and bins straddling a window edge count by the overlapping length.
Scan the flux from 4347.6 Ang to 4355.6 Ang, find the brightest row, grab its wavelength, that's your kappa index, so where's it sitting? 4349.09 Ang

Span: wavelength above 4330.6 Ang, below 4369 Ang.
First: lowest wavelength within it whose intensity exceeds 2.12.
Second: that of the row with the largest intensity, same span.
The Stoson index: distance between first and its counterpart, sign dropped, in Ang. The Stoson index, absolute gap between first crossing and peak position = 17.0 Ang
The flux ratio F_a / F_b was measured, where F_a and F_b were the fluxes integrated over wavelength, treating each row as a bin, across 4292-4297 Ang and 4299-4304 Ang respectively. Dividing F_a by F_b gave 1.25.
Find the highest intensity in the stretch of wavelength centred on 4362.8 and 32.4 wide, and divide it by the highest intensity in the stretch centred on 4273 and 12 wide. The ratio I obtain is 1.12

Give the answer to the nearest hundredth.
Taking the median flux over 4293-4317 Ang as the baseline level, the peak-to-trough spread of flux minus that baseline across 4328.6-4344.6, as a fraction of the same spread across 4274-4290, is 1.70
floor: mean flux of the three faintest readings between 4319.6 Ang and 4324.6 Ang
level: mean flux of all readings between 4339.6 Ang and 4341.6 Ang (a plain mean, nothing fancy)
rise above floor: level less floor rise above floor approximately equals -0.69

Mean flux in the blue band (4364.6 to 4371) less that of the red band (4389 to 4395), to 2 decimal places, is 0.22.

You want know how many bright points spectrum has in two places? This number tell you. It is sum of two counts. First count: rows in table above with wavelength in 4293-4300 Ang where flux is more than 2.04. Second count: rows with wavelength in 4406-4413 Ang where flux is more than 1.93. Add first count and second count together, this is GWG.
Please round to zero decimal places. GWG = 6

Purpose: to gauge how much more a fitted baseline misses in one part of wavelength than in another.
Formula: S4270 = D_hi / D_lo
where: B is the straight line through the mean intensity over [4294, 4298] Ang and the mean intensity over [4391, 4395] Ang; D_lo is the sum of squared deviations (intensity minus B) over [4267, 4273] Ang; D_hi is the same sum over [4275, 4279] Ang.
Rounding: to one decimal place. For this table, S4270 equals 2.5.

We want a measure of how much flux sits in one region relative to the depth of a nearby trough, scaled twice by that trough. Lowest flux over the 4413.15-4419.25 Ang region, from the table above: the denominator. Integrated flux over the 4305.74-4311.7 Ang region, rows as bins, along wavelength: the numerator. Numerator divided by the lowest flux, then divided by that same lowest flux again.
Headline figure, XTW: 2.35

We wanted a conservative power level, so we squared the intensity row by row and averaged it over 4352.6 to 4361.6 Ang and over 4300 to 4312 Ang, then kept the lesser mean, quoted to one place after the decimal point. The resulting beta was 2.0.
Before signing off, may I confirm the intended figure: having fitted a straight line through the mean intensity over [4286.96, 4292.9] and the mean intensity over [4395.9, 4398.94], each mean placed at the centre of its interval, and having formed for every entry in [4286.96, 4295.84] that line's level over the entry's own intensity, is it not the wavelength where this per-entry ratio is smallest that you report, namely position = 4293.37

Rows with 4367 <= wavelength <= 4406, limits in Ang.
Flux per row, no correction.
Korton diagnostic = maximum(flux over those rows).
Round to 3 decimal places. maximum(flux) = 2.393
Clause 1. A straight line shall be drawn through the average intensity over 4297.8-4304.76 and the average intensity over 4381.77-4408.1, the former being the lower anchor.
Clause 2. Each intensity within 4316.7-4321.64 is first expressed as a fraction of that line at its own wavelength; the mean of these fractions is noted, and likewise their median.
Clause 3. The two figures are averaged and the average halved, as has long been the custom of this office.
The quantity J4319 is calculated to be 0.73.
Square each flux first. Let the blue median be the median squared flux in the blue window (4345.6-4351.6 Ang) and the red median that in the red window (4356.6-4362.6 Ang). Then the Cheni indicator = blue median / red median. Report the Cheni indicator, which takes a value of 1.0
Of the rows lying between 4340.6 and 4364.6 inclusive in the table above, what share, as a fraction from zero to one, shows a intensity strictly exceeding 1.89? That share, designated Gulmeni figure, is 0.75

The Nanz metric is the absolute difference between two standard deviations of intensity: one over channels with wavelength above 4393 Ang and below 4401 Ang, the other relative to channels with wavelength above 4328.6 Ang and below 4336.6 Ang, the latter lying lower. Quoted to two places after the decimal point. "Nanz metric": 0.00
